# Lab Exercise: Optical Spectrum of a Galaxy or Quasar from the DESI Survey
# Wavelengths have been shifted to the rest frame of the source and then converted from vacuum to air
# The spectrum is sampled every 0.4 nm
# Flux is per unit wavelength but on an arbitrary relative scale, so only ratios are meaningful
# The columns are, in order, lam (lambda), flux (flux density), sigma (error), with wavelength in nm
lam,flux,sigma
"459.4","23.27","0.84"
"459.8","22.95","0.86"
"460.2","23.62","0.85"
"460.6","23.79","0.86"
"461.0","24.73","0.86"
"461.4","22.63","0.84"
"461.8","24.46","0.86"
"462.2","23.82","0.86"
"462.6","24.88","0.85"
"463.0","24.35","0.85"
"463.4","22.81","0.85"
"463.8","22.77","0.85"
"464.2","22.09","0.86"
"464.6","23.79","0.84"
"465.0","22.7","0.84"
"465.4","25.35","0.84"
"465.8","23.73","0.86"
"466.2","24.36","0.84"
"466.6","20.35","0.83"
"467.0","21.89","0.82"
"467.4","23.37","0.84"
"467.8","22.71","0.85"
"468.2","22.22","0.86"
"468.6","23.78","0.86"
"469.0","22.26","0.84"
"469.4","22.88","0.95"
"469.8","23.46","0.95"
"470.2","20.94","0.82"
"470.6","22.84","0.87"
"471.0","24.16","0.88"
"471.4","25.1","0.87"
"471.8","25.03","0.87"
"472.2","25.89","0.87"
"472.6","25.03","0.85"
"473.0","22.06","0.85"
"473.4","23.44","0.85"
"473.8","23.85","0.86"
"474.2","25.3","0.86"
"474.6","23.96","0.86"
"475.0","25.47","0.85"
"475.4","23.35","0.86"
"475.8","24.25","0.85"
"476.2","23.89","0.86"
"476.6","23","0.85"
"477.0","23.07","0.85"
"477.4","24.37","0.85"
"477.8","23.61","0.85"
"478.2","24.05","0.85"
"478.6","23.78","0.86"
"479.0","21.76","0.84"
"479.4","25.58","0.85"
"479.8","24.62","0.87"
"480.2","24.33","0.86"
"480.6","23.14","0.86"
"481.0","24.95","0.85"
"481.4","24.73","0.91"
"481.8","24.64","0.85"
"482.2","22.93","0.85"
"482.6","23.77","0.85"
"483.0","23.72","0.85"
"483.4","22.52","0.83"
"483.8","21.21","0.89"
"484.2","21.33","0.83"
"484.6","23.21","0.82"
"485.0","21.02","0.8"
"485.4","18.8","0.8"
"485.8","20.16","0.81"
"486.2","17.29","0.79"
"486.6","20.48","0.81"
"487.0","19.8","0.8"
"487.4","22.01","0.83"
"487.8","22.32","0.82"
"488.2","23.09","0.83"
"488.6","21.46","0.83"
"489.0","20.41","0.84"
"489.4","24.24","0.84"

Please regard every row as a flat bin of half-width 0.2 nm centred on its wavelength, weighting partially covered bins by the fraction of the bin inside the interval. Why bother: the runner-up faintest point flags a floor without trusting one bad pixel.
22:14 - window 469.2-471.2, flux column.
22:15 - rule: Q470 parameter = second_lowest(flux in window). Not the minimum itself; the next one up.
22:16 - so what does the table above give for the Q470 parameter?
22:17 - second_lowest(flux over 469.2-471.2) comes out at 22.84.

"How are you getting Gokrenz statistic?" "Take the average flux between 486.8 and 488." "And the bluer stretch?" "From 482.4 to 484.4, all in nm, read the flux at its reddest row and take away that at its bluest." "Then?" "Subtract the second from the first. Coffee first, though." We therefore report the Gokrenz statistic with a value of 23.8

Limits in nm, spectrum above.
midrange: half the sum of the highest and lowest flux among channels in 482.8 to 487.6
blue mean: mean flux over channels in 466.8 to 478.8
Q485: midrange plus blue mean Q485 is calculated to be 44.1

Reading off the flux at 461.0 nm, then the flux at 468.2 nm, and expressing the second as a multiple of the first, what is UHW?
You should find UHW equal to 0.90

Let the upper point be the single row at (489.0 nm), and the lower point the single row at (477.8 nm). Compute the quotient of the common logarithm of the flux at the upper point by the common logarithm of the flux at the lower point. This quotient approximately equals 0.95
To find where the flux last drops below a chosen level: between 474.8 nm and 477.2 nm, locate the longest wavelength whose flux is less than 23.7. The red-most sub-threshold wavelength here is 477.0 nm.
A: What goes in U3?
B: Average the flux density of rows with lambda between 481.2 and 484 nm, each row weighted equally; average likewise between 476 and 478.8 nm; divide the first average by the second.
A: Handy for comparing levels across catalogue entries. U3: 0.99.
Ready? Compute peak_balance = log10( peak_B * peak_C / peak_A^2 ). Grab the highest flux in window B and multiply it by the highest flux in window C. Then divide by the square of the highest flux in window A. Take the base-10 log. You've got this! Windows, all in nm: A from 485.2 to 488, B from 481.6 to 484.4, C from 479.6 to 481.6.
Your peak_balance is 0.09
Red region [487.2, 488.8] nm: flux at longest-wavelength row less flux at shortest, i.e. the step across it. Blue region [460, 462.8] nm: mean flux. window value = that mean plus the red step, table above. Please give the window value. 23.4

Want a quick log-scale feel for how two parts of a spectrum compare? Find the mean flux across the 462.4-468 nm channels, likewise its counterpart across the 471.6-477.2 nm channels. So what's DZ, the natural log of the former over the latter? -0.038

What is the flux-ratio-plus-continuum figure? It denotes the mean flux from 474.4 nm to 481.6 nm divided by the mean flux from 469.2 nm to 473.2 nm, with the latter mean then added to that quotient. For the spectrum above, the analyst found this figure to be 24.75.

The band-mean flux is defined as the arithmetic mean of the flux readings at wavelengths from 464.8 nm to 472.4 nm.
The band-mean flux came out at 23.3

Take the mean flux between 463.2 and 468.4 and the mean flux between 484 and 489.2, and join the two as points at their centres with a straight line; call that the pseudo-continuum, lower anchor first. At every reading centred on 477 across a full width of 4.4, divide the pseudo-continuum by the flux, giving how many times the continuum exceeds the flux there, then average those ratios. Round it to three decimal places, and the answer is 0.922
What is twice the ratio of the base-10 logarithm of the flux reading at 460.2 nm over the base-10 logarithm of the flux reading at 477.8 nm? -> 2.00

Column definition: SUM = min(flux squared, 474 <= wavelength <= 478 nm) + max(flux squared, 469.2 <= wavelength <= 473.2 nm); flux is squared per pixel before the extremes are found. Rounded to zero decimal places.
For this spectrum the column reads 1199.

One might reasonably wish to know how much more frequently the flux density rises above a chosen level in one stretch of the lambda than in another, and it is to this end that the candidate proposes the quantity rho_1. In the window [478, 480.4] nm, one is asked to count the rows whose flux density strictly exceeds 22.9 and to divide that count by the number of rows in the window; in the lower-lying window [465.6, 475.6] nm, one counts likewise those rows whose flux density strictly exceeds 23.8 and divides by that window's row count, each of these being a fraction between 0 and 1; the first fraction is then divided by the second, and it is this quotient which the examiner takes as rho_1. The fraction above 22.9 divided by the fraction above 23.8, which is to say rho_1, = 2.08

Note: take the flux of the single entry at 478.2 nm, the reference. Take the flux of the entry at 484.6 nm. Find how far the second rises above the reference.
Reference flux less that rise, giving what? 25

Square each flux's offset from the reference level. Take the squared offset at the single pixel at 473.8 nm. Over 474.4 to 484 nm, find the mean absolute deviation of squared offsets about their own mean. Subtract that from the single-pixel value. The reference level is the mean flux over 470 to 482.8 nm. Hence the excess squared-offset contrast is -1.1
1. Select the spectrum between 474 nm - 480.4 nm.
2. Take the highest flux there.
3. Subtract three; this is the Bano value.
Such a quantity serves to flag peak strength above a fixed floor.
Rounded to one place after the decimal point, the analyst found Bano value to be 22.6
